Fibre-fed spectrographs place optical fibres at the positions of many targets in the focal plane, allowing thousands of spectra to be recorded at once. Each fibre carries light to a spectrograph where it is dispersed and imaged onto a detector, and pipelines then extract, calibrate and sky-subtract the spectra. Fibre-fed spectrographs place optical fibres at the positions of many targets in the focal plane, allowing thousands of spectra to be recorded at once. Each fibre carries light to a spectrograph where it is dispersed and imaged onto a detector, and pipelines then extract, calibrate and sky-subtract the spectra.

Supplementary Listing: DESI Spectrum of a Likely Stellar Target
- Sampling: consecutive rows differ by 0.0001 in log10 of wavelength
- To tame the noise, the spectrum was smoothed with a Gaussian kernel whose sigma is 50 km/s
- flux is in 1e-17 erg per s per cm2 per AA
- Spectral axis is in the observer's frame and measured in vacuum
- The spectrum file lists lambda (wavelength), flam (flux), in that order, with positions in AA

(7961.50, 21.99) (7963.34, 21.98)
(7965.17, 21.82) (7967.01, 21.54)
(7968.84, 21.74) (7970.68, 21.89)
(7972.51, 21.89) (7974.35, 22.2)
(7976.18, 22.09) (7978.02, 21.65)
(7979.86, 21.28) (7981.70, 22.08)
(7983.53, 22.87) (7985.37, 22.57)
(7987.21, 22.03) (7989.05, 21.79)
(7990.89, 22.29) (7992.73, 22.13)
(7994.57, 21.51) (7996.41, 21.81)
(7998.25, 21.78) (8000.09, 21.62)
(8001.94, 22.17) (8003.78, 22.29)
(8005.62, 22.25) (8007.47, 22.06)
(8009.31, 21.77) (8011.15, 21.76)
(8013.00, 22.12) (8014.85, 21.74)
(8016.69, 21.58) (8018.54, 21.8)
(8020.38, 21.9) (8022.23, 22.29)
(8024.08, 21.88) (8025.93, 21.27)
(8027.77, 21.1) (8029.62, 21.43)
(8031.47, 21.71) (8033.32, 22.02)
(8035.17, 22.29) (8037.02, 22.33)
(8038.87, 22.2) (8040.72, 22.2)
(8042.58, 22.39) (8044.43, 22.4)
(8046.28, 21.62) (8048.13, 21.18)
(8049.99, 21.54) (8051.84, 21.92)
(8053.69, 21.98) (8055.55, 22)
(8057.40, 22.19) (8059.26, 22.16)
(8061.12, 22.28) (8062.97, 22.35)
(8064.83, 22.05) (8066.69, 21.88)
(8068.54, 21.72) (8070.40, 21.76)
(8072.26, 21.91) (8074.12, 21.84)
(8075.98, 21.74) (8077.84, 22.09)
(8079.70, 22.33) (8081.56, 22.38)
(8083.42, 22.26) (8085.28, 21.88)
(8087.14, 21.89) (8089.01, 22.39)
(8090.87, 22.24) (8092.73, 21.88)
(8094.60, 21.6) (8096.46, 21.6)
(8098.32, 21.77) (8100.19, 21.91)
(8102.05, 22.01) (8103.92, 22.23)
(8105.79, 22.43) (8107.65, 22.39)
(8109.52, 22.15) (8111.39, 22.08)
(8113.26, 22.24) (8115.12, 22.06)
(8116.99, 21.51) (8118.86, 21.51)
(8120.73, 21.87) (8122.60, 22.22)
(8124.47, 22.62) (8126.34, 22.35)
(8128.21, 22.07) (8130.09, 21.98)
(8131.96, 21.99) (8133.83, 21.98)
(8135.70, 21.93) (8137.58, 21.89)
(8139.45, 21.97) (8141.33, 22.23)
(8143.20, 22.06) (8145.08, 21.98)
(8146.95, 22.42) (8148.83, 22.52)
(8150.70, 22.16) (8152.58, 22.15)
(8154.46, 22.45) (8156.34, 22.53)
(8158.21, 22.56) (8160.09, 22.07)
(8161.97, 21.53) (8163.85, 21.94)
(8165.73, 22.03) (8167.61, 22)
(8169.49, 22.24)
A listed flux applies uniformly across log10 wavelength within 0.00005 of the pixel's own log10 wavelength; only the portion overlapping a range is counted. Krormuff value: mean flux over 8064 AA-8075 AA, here 21.9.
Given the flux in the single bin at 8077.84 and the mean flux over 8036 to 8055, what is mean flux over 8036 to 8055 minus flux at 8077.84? -0.11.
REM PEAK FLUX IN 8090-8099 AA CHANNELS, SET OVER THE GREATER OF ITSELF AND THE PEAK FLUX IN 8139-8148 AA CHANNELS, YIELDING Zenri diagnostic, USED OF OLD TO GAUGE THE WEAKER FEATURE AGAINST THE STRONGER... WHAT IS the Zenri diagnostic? 0.992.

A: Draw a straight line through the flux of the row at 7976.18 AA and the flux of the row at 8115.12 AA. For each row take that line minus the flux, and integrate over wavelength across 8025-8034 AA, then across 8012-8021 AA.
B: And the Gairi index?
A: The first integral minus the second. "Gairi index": 3.0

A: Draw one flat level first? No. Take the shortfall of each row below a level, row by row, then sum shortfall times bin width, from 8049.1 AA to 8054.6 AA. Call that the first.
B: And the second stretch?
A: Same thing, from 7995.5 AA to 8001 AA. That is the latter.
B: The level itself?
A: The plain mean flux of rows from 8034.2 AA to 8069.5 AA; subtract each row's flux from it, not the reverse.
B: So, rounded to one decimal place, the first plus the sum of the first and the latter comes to 4.1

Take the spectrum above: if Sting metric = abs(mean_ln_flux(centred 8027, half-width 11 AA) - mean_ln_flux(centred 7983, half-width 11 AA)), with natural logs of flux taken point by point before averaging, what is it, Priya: 0.012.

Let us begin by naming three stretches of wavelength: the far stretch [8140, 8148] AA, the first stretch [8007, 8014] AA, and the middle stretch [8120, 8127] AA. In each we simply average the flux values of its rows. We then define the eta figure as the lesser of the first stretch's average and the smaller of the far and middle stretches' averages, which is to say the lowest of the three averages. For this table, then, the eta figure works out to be 21.9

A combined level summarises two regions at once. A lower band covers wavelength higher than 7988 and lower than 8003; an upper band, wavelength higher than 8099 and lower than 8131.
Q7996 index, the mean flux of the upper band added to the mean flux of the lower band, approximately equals 44.0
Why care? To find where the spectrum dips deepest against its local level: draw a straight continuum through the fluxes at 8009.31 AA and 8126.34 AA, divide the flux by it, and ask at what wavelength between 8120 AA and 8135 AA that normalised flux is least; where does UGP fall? 8120.73 AA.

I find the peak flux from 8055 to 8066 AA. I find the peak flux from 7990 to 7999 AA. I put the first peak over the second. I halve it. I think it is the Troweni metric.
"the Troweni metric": 0.501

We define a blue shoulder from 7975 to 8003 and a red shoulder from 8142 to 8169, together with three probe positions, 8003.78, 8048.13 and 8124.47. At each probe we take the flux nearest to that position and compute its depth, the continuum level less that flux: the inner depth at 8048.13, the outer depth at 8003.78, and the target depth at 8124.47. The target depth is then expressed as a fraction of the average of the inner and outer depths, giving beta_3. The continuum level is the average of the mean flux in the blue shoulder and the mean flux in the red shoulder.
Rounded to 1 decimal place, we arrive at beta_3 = -1.6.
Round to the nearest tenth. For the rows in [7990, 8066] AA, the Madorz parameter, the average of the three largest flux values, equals 22.4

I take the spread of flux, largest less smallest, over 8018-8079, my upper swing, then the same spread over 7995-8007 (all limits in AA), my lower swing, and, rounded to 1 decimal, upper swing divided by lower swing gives 1.9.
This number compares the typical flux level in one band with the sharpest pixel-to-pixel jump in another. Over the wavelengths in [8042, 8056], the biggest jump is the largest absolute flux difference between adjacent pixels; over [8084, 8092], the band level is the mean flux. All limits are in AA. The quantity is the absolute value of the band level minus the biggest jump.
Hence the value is 21.3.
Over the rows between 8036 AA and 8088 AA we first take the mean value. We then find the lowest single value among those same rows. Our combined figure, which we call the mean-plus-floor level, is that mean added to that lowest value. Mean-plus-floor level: 43.2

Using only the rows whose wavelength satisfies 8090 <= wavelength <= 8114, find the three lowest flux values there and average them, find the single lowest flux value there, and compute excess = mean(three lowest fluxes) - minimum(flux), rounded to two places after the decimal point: 0.06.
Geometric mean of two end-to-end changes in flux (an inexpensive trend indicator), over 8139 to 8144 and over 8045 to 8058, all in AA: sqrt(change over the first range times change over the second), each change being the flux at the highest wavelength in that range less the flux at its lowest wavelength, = 0.23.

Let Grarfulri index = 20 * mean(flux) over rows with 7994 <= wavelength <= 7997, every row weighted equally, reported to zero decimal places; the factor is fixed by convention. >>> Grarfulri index 433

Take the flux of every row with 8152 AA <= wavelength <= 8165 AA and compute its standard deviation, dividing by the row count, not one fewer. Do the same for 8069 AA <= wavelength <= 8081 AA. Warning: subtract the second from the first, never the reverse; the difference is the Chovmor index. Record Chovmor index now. 0.14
